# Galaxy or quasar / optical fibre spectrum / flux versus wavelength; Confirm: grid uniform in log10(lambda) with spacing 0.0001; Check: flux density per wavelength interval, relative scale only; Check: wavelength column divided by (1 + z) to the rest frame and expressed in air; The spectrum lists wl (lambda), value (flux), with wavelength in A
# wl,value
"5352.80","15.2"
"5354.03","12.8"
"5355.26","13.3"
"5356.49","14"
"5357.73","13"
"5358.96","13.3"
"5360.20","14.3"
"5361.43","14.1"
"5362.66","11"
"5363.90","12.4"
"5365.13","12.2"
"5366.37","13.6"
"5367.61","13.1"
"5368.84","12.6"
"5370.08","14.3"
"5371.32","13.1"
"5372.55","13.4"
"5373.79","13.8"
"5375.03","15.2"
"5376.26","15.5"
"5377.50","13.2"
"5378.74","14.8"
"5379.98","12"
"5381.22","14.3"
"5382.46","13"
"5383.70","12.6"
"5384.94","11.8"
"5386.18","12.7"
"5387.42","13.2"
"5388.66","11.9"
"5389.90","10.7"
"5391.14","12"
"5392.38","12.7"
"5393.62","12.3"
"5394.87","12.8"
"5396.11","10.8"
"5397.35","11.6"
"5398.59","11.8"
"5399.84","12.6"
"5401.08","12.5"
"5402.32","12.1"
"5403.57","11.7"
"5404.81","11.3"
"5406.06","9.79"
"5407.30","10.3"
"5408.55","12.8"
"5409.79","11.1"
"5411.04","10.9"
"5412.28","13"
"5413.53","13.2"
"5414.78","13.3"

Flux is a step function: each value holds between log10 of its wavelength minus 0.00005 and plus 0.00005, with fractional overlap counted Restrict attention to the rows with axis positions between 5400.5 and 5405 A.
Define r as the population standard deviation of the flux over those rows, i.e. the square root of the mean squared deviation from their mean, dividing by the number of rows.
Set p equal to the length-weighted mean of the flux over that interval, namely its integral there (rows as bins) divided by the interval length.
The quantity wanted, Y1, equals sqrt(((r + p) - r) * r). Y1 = 2.31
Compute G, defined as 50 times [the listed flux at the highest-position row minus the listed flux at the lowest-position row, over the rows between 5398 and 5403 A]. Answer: 15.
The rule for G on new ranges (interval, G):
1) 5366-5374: 10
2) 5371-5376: 105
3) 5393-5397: -75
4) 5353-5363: -90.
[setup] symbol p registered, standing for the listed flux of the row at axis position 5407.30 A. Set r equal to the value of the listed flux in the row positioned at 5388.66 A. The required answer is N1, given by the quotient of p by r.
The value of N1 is 0.87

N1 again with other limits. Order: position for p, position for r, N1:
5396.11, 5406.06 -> 1.10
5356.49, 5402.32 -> 1.16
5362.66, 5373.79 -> 0.80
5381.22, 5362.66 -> 1.30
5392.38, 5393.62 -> 1.03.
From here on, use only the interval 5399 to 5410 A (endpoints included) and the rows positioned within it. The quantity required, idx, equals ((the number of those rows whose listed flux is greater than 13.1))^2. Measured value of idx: 0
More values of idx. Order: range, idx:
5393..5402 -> 0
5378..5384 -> 4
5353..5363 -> 25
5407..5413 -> 0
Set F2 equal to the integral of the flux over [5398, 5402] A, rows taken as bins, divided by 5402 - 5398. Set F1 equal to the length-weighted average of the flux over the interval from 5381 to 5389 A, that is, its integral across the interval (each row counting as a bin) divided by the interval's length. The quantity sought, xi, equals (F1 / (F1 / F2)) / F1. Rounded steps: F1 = 12.7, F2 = 12.3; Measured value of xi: 0.96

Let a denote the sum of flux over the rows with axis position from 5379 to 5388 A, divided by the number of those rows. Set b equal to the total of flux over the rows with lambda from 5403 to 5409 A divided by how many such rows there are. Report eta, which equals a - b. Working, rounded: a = 12.8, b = 11.2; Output 1.6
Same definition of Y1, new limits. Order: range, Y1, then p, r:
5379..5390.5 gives 3.48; 12.5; 0.96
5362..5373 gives 3.39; 12.9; 0.89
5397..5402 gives 2.29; 12.2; 0.43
